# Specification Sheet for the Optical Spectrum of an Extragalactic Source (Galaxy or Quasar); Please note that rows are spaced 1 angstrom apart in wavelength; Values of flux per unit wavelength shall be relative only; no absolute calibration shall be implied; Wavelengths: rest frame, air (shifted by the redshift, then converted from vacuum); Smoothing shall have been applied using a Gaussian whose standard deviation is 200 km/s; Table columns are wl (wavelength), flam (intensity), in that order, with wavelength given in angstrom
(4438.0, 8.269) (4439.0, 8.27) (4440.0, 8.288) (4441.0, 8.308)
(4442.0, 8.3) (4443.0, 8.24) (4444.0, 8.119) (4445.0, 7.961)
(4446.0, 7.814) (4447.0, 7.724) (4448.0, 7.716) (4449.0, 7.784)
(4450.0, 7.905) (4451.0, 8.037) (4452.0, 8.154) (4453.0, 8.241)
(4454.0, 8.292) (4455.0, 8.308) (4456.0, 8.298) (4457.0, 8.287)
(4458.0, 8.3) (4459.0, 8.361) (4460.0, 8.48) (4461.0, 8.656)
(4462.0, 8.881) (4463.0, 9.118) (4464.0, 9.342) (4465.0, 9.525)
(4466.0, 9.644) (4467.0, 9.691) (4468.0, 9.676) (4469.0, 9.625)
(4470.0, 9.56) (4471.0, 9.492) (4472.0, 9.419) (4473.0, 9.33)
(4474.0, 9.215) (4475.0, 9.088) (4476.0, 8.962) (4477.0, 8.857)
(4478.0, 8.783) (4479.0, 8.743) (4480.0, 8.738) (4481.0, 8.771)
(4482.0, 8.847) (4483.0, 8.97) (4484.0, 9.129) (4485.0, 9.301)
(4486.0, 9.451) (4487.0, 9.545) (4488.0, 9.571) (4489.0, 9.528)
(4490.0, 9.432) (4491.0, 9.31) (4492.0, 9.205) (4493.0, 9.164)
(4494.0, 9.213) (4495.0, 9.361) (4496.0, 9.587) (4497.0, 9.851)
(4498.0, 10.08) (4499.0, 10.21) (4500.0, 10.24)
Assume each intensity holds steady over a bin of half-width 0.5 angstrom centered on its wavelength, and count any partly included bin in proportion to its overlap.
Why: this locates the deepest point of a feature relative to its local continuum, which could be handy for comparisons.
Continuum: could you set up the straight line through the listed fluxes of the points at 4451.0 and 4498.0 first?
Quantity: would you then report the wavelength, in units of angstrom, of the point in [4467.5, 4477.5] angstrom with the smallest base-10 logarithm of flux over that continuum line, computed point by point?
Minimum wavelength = 4477.0 angstrom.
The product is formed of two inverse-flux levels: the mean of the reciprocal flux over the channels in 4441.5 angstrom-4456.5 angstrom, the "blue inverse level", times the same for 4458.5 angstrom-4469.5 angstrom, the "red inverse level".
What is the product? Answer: 0.0136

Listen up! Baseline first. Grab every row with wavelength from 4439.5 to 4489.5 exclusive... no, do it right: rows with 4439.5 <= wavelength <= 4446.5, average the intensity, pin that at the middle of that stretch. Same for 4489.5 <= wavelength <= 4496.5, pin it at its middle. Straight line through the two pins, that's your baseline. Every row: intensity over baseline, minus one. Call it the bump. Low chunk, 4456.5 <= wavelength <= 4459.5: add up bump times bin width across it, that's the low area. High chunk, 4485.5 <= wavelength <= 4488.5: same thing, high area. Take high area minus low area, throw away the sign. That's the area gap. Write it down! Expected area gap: 0.18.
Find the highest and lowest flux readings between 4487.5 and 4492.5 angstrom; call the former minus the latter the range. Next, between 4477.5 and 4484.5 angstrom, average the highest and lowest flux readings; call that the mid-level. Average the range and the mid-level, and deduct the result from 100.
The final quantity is 95.4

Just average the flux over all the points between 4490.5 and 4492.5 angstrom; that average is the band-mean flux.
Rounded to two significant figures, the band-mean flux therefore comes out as 9.3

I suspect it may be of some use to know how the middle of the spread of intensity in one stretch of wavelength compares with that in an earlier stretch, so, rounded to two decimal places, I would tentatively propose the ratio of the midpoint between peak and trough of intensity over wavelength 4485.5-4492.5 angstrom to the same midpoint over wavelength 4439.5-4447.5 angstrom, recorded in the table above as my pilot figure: 1.17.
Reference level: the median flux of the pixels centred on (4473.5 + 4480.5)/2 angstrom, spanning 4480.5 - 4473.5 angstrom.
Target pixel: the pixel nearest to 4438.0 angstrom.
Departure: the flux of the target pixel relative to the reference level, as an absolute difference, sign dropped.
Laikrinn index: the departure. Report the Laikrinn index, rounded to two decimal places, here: 0.59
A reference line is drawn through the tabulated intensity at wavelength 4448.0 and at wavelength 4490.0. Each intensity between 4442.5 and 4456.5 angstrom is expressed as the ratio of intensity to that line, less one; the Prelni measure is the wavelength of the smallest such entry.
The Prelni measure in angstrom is 4448.0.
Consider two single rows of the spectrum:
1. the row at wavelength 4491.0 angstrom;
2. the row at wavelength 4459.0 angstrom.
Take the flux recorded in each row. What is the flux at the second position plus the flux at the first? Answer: 17.7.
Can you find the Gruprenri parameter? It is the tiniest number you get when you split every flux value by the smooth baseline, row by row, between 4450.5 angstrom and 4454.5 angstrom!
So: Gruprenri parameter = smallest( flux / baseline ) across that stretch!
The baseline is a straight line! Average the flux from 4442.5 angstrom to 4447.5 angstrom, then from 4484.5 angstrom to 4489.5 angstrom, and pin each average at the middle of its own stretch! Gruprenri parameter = 0.98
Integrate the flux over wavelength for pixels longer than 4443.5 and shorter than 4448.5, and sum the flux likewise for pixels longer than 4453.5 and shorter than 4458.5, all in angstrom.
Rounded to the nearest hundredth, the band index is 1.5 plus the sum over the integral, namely 2.55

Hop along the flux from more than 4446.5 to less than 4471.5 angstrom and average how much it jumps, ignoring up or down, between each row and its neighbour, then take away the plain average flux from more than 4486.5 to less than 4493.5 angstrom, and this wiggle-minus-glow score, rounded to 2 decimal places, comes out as -9.30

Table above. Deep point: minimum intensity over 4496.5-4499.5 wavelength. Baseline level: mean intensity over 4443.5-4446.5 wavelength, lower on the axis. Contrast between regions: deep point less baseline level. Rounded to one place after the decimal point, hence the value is 1.9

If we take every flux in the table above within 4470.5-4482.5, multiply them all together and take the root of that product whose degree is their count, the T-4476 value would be 9.0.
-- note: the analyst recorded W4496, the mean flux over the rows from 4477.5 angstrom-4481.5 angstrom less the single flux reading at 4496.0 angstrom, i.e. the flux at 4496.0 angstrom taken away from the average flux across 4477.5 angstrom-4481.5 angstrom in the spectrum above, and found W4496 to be -0.83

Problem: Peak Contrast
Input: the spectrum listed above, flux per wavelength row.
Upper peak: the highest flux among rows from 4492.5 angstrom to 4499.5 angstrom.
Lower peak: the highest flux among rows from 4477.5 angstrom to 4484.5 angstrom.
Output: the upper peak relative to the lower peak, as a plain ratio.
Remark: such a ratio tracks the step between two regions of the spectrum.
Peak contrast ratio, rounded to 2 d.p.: 1.12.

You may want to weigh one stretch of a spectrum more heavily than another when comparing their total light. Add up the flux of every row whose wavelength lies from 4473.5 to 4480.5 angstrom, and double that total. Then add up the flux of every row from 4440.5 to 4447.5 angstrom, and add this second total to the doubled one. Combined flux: 181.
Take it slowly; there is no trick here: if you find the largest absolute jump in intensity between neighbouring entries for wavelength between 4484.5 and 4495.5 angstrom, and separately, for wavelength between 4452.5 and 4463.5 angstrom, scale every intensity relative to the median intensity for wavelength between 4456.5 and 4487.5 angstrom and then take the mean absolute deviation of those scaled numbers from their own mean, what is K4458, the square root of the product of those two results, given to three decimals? 0.061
